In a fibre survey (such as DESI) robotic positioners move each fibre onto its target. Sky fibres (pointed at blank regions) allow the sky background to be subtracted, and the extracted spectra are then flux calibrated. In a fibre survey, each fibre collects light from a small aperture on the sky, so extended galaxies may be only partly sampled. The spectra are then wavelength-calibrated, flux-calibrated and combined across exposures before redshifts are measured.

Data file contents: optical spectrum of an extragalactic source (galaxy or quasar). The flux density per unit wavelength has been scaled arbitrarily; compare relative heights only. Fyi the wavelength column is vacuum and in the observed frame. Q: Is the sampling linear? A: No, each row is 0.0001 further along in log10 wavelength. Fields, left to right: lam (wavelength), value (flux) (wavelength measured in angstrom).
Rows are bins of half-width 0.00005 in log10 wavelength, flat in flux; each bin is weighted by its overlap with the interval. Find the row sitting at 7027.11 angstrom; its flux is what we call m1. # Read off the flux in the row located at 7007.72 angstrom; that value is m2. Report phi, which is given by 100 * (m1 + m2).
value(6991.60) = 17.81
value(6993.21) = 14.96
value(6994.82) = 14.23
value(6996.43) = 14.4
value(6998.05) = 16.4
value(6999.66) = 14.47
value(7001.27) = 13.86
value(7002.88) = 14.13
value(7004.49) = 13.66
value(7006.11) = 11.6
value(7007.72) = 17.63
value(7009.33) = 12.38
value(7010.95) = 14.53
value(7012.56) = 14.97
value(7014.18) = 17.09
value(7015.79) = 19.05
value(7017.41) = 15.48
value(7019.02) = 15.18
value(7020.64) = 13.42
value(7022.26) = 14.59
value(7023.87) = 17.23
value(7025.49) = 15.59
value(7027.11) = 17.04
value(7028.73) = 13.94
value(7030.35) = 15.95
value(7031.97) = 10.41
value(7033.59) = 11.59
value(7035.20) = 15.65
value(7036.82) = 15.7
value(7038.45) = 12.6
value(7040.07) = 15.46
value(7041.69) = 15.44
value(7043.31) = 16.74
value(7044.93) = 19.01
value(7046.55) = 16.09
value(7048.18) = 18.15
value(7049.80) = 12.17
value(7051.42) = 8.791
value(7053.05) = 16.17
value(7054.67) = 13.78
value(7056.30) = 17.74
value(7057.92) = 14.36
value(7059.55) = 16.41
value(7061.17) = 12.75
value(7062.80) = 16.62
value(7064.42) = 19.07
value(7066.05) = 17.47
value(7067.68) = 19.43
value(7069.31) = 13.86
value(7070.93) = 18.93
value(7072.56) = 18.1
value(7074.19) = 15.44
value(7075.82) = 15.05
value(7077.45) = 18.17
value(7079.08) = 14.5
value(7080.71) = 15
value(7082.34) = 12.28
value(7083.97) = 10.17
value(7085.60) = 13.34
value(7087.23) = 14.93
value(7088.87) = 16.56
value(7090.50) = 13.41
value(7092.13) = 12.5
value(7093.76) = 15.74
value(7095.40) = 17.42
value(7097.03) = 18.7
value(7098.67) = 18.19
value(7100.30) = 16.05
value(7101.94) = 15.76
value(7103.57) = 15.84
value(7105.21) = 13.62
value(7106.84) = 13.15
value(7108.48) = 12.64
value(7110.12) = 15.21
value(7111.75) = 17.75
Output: 3467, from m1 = 17.04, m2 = 17.63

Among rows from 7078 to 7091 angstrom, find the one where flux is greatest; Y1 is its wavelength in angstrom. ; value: 7088.87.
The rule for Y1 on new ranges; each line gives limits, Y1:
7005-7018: 7015.79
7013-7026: 7015.79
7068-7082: 7070.93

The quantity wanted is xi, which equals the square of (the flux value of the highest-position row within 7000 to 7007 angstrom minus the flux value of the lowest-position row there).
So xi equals 5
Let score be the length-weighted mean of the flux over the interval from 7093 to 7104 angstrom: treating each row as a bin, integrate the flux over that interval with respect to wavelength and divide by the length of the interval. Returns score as 16.8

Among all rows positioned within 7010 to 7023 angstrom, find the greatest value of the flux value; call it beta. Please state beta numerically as 19.05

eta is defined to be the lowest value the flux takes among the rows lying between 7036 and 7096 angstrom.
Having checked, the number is 8.791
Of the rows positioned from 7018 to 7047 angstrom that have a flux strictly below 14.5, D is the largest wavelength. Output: 7038.45 angstrom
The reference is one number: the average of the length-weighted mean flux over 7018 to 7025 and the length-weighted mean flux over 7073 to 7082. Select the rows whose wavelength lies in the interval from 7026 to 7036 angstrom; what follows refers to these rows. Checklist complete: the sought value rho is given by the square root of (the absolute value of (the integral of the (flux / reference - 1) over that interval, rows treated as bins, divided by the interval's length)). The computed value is 0.28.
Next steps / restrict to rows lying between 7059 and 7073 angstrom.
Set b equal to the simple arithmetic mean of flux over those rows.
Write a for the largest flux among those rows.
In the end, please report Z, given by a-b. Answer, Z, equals 2.5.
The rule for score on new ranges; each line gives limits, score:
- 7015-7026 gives 15.8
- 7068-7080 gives 16.4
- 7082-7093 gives 13.4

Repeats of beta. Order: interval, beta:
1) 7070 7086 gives 18.93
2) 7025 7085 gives 19.43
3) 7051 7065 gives 19.07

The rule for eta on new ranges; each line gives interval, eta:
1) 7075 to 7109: 10.17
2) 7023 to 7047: 10.41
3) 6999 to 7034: 10.41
